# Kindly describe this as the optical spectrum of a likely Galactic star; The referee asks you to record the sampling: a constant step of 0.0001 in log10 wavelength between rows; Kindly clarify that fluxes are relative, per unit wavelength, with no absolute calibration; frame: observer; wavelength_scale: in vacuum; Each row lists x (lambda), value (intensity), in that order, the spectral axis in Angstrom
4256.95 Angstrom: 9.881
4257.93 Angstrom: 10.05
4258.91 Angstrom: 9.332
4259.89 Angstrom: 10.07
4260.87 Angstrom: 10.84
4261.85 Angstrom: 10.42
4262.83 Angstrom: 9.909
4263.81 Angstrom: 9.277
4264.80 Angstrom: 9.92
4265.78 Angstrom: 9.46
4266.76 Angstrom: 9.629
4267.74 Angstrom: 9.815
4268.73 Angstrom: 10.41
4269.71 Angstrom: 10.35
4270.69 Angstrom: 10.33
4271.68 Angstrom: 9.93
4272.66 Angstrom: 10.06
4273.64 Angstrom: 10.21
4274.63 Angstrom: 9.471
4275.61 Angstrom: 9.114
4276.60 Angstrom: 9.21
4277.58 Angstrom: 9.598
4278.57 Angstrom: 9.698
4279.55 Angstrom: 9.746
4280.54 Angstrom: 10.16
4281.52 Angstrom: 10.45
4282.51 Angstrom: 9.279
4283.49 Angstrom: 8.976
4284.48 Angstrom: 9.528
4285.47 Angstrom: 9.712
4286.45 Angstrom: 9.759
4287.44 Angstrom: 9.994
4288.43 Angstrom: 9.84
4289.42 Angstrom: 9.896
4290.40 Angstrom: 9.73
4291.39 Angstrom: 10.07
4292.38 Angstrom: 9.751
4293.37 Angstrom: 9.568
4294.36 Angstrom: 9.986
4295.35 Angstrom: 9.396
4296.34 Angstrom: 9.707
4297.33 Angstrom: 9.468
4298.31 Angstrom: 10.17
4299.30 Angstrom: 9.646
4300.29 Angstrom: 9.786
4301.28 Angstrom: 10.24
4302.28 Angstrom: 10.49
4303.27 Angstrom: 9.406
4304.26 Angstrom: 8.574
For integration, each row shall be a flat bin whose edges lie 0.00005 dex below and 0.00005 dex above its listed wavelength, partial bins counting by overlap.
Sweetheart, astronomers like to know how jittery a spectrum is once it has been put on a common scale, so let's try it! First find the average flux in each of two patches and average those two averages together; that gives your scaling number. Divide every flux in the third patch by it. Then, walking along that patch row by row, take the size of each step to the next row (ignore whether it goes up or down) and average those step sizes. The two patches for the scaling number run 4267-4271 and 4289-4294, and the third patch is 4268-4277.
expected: 0.024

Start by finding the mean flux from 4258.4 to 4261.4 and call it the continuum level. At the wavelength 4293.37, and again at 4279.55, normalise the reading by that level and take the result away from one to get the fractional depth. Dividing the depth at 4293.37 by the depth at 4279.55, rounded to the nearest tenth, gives 1.5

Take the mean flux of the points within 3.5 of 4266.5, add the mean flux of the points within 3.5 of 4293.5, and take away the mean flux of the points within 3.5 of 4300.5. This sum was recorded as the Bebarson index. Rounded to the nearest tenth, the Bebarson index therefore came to 9.7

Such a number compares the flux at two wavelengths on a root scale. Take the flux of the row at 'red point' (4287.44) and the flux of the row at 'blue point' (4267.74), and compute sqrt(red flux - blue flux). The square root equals 0.42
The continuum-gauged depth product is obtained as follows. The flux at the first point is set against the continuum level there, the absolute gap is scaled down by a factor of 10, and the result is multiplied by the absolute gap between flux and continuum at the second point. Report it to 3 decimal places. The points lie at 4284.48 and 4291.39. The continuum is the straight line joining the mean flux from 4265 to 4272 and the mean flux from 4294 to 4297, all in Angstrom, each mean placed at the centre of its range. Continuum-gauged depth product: 0.010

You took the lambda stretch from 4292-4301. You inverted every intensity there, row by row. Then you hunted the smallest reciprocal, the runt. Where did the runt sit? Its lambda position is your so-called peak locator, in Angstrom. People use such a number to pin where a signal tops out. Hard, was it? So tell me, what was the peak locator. 4298.31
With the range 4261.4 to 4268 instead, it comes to 4261.85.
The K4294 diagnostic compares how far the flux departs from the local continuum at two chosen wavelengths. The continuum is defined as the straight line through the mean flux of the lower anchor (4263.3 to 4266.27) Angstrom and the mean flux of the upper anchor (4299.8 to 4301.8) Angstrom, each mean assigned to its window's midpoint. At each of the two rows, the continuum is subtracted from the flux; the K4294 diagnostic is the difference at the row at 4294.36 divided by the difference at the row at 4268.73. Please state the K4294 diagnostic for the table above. 0.1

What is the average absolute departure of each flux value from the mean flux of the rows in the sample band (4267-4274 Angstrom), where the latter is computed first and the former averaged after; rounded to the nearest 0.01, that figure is 0.19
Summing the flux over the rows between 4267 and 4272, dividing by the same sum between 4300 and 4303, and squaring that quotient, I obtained 2.8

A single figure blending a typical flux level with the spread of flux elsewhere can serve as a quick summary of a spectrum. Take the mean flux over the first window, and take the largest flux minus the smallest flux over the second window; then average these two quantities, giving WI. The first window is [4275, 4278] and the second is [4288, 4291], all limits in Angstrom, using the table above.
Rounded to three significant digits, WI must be 4.74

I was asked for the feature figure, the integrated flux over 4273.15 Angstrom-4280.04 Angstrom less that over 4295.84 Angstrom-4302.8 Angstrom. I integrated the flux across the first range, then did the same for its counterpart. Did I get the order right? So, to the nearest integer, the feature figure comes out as -3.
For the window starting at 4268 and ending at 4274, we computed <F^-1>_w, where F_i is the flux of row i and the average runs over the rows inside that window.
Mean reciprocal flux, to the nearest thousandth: 0.098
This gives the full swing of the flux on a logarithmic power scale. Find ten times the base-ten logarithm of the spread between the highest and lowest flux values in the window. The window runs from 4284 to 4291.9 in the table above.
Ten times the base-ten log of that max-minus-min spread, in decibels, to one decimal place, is -2.7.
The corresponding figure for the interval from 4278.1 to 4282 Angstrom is -1.2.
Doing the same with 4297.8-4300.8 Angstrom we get -2.8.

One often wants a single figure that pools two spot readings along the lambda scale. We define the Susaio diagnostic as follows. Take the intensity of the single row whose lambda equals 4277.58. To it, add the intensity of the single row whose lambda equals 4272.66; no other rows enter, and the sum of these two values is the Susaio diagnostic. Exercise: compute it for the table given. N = 19.7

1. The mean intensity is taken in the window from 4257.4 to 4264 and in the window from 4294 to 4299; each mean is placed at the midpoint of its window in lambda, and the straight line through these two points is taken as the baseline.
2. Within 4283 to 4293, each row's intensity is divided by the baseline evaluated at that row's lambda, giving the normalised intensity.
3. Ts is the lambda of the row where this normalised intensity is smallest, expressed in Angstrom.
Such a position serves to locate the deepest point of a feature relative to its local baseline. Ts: 4283.49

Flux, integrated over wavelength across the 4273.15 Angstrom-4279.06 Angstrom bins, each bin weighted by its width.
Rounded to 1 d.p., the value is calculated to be 56.4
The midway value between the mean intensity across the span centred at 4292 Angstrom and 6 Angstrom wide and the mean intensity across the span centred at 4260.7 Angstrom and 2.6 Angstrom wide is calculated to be 10.14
